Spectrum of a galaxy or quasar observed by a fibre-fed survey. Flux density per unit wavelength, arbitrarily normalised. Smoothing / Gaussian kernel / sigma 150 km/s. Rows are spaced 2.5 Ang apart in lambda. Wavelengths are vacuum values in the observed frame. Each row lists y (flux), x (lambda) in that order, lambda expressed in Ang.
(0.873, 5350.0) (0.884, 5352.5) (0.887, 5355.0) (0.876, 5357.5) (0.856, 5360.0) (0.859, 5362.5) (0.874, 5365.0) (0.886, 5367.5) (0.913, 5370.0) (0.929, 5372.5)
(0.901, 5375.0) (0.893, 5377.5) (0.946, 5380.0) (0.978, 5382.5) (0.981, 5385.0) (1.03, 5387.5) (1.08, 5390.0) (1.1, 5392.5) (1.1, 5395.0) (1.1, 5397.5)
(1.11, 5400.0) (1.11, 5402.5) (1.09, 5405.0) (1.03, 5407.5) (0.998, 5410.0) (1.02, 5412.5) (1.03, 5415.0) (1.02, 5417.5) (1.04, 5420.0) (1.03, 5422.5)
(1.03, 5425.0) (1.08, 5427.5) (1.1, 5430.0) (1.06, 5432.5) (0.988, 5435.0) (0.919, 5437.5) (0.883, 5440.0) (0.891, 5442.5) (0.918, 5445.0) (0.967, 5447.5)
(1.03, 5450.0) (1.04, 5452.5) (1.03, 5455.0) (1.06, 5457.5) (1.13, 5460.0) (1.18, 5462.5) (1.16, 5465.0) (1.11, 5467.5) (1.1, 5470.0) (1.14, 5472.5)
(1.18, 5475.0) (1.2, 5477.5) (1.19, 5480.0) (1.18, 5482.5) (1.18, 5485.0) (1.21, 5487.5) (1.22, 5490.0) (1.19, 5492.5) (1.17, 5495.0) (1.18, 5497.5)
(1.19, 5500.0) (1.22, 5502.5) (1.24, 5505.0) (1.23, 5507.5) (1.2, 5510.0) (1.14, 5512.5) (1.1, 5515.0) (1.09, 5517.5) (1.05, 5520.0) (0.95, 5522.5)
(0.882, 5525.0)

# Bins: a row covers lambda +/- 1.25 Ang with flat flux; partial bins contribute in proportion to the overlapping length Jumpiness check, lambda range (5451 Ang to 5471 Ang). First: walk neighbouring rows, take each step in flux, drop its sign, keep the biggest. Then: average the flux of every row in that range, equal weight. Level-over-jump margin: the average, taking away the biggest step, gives 1.03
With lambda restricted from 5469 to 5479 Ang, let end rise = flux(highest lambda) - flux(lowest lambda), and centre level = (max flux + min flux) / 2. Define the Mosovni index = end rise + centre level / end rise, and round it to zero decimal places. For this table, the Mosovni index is 12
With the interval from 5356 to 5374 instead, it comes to 17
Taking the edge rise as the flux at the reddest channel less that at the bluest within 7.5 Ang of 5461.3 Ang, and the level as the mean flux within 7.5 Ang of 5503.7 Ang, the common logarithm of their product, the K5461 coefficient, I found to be -1.0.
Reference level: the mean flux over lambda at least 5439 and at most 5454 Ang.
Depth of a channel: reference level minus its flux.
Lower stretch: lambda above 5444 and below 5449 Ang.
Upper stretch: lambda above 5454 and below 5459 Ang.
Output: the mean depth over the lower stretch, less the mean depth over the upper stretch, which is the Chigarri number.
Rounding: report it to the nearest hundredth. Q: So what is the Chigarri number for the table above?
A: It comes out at 0.10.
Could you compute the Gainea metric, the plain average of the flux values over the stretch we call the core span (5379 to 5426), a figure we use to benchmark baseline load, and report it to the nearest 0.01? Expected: 1.04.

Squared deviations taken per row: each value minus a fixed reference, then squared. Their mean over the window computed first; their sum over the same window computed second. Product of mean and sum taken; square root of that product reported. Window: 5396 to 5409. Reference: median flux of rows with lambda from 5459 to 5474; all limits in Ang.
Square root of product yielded 0.007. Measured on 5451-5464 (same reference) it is 0.012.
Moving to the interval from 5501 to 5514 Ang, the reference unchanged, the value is 0.014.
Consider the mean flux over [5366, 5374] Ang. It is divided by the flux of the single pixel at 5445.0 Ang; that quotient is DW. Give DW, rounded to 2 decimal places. 0.99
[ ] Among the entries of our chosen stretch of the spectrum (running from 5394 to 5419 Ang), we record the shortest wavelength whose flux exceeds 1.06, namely 5395.0 Ang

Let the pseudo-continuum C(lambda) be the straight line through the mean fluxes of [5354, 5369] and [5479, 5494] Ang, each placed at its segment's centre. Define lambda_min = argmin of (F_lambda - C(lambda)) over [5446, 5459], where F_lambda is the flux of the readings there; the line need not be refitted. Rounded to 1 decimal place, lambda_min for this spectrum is 5447.5 Ang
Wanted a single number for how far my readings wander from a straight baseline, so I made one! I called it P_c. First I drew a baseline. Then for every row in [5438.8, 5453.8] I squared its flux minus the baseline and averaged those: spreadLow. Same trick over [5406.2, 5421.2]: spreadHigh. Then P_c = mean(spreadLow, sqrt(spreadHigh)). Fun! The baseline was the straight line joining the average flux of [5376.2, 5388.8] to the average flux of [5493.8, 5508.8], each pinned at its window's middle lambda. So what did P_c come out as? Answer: 0.018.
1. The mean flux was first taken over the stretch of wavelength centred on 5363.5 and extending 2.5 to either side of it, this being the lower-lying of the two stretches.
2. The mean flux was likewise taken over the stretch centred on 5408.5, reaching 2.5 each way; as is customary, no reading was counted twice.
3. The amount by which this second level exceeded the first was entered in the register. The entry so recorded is 0.15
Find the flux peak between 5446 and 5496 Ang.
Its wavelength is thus 5490.0 Ang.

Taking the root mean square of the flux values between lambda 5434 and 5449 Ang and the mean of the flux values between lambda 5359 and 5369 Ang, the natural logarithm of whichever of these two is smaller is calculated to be -0.14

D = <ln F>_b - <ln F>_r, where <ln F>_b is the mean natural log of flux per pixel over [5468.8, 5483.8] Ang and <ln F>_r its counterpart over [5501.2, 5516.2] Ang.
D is -0.019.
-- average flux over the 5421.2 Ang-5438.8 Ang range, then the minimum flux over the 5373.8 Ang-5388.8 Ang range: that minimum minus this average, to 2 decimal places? -0.14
